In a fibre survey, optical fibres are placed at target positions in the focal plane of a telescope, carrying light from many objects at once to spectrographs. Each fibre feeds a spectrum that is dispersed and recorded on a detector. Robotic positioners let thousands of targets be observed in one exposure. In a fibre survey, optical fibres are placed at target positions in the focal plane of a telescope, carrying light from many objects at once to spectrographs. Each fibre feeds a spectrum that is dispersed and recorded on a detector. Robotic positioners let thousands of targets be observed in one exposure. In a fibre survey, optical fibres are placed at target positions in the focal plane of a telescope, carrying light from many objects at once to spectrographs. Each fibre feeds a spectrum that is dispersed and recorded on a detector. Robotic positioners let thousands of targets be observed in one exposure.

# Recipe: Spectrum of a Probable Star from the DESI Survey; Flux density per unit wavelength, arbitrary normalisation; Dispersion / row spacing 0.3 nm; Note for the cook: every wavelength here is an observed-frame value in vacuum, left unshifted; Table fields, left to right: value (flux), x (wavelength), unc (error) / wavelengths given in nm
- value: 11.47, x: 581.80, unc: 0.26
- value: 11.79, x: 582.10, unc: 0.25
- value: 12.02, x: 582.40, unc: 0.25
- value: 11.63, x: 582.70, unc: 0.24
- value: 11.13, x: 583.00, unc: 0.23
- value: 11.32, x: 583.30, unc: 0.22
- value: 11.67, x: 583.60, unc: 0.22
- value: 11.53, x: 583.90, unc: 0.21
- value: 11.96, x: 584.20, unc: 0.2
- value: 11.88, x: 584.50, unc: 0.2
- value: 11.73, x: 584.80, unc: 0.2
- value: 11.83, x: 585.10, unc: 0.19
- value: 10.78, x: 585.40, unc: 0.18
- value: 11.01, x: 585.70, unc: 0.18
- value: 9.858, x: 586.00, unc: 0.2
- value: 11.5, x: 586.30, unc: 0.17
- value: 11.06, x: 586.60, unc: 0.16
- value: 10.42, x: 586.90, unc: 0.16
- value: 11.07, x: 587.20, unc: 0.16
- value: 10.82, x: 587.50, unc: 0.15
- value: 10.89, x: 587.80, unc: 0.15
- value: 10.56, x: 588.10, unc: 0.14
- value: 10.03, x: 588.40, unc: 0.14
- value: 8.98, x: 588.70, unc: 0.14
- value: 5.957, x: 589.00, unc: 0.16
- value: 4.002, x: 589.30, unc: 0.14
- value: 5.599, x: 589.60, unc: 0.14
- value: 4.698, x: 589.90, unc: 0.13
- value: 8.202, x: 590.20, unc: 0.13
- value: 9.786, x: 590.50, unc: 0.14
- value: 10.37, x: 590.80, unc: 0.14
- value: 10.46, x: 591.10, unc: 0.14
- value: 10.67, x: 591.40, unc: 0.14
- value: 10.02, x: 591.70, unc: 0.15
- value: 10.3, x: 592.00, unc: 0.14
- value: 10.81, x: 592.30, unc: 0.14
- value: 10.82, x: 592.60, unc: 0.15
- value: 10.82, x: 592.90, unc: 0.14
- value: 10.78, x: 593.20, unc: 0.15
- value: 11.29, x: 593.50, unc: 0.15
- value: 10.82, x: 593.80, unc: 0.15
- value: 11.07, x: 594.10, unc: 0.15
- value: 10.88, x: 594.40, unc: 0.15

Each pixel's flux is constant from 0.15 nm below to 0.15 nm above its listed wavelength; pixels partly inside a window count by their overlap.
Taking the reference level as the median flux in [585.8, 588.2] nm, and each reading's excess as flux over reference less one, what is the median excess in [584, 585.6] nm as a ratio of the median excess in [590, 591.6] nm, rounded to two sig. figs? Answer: -2.0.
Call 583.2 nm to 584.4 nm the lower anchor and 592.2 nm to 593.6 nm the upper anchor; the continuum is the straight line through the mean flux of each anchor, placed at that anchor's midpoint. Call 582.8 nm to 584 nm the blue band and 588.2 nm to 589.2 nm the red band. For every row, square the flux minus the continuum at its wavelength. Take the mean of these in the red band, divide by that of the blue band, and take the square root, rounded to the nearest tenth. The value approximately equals 10.4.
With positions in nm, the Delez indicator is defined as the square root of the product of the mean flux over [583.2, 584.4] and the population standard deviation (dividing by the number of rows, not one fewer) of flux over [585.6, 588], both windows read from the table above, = 2.32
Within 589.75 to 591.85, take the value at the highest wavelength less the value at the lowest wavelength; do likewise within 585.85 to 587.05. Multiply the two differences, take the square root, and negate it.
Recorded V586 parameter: -1.7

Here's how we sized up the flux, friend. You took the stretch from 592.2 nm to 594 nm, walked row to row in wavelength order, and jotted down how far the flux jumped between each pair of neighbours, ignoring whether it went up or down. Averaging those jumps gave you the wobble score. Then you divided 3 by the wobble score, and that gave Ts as 15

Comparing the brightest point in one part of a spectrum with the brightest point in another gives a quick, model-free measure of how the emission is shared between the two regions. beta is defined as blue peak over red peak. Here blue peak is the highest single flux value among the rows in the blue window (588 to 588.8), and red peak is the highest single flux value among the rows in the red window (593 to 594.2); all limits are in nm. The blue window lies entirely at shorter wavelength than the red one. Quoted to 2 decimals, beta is 0.94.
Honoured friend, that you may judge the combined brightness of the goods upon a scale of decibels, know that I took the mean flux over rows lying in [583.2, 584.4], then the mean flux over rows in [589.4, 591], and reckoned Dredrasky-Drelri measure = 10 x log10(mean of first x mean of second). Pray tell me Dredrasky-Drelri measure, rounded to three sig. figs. 19.5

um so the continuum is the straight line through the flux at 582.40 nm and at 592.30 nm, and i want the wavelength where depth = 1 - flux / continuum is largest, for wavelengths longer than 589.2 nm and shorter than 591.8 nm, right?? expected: 589.30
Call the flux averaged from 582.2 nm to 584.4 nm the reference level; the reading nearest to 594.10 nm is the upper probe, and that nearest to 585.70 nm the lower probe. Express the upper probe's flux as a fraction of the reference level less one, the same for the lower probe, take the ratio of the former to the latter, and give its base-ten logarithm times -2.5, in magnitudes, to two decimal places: 0.11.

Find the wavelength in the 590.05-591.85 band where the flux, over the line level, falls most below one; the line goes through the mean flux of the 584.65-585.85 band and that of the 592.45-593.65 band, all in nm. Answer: 590.20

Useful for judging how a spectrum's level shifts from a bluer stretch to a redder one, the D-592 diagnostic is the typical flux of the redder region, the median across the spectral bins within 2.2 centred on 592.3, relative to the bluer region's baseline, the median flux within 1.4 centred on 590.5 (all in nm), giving 1.10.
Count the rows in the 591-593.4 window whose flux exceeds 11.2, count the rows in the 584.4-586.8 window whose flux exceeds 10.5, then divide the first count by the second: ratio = 0.00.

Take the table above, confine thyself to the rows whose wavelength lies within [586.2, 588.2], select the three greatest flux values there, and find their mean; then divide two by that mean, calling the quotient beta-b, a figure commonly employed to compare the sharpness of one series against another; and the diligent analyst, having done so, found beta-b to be 0.178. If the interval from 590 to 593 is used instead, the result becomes 0.185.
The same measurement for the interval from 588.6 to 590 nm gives 0.292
